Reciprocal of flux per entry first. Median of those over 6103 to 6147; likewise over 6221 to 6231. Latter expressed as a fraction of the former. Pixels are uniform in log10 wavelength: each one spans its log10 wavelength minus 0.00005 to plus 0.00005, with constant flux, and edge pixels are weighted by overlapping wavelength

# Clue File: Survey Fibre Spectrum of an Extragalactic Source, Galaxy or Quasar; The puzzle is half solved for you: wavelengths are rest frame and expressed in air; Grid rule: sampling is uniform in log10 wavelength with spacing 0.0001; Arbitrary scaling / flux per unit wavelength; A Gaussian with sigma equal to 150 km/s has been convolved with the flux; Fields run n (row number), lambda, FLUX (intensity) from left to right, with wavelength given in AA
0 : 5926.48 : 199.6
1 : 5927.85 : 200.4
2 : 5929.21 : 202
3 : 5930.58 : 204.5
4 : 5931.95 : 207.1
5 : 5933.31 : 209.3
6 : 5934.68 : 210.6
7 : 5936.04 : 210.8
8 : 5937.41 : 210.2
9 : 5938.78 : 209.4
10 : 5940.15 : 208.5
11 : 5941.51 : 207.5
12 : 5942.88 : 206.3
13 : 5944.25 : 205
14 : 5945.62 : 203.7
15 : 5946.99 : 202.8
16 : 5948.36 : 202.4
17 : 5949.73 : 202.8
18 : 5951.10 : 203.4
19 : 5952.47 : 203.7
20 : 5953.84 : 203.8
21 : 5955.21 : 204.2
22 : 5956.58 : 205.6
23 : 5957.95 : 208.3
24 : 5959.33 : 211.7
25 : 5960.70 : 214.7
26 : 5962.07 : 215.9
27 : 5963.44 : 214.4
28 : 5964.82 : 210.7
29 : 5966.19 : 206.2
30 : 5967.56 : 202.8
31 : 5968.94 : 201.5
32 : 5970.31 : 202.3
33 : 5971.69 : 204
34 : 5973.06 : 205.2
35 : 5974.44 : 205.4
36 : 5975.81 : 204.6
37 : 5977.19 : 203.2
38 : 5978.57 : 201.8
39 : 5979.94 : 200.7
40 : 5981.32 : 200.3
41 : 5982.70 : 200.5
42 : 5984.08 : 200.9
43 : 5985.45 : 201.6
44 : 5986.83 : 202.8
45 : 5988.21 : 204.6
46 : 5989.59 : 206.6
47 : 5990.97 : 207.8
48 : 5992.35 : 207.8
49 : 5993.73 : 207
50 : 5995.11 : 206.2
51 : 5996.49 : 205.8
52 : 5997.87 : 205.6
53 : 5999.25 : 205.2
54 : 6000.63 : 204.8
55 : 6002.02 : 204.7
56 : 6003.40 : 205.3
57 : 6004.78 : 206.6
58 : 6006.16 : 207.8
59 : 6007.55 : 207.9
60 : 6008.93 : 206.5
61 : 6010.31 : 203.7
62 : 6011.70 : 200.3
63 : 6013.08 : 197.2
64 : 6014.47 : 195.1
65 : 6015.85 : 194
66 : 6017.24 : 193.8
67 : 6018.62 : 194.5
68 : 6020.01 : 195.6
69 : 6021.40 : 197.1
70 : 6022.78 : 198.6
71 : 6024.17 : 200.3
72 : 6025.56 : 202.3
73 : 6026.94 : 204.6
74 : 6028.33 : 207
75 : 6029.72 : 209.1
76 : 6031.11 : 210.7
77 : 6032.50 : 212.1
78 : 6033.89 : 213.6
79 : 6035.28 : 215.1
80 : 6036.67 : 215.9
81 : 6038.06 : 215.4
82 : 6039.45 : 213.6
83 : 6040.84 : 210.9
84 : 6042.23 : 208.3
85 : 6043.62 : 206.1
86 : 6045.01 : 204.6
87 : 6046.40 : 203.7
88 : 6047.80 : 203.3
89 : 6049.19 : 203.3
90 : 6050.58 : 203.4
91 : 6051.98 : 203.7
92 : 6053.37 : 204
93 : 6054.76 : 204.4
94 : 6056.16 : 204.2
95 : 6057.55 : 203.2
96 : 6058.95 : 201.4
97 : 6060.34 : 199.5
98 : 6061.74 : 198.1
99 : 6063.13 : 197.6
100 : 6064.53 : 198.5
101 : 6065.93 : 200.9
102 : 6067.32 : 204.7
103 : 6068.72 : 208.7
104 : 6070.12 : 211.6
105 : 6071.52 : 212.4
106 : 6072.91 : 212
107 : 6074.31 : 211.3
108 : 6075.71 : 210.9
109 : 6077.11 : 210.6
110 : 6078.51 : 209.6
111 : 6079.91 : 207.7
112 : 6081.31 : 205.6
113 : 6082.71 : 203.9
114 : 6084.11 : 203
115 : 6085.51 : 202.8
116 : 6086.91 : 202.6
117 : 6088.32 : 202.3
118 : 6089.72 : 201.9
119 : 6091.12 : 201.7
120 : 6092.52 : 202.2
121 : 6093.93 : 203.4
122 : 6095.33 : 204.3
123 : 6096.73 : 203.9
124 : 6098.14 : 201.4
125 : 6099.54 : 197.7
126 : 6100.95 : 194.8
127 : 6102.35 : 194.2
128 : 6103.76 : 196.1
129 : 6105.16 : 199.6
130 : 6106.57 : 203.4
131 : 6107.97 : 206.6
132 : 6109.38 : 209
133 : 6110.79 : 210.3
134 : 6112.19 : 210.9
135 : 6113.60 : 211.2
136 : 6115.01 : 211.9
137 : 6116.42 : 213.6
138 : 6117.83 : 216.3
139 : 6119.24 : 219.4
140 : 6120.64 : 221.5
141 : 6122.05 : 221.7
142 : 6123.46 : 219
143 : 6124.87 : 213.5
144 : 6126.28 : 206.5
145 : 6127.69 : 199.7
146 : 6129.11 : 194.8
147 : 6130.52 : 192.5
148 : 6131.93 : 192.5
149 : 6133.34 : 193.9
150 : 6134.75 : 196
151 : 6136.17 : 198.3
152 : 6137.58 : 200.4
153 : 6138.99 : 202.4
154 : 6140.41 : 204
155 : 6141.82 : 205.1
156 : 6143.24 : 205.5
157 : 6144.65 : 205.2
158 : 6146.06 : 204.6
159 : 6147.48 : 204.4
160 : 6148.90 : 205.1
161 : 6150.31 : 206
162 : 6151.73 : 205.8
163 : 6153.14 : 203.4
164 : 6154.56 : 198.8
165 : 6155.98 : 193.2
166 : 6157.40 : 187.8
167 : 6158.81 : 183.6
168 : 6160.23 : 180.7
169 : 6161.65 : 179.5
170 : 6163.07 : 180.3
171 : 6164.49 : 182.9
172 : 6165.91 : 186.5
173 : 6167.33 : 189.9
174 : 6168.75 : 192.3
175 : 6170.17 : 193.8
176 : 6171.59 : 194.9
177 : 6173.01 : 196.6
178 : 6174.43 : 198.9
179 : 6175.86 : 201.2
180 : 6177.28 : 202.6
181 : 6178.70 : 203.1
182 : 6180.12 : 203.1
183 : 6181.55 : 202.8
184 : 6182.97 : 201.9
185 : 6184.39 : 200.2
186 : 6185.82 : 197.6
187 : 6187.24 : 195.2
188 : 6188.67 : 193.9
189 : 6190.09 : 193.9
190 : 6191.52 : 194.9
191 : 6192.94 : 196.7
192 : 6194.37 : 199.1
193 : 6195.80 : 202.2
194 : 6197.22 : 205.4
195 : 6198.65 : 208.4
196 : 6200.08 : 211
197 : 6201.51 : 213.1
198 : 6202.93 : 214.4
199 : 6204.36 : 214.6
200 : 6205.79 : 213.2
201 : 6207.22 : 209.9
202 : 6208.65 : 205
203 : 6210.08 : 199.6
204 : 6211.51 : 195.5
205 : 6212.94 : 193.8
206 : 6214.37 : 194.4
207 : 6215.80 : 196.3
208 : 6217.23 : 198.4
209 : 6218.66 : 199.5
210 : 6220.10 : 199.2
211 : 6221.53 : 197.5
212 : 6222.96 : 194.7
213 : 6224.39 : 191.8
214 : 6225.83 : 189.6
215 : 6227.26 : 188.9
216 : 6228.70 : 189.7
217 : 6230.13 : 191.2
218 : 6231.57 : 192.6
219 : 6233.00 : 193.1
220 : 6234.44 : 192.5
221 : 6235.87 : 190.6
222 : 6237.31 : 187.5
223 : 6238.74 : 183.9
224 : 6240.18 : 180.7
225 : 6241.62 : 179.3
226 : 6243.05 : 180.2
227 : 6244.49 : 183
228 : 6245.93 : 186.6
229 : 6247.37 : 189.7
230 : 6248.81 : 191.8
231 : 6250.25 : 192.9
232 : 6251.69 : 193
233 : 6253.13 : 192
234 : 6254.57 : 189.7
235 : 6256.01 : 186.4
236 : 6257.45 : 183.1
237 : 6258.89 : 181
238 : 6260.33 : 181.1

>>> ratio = 1.07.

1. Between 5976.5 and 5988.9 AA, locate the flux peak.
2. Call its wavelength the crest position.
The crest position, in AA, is 5988.21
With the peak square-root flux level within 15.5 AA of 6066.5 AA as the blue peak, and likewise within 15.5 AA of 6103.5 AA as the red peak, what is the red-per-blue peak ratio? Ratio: 1.01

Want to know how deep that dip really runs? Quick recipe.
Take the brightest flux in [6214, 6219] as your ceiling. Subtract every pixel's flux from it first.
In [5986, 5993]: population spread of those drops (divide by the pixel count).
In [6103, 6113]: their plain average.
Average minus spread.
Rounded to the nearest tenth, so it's -7.6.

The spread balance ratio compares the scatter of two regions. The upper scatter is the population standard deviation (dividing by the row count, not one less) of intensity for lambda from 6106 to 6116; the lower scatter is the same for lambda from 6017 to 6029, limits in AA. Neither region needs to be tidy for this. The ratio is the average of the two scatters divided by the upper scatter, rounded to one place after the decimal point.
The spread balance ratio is 1.3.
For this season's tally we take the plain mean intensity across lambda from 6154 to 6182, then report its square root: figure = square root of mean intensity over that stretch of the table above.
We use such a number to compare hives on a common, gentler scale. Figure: 13.9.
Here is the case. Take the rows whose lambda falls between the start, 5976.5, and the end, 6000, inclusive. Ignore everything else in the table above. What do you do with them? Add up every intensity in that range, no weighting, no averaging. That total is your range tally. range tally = 3468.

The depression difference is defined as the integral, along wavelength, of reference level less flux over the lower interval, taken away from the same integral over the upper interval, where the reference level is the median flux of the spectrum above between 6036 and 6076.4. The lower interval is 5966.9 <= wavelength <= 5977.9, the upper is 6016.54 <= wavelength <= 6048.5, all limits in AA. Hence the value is -57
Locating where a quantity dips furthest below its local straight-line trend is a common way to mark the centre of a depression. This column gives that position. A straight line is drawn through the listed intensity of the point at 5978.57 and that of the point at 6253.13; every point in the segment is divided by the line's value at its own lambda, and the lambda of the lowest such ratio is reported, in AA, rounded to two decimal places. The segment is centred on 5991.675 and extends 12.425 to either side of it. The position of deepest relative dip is 5981.32 AA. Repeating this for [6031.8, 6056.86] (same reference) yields 6047.80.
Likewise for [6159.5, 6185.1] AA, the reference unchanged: 6161.65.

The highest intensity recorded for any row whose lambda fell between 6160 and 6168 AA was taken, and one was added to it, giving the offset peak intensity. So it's 191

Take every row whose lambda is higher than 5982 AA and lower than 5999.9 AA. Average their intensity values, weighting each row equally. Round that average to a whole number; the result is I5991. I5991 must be 205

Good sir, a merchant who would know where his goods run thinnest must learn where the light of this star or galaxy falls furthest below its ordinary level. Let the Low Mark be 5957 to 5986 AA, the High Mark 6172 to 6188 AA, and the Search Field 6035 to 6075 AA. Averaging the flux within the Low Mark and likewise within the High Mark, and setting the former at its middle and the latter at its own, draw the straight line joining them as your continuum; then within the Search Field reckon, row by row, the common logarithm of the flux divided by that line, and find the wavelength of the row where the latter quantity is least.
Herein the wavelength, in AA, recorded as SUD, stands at 6063.13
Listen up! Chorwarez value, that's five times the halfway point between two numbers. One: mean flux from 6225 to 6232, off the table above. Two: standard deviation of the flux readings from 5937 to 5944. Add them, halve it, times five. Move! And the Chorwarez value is 479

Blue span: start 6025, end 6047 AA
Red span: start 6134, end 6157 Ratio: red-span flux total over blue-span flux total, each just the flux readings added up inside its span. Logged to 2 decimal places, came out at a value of 0.97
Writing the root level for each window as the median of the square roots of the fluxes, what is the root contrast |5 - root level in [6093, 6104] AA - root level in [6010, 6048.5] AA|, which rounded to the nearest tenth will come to 23.4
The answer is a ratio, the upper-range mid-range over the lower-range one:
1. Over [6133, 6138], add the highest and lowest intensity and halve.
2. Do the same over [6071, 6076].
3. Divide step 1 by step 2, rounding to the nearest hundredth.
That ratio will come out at 0.93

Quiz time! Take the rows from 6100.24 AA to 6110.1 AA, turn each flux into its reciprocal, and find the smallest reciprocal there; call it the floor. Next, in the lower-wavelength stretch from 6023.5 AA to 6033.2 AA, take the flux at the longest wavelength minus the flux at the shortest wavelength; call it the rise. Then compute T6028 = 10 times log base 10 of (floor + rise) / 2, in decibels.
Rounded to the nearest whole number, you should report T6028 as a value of 8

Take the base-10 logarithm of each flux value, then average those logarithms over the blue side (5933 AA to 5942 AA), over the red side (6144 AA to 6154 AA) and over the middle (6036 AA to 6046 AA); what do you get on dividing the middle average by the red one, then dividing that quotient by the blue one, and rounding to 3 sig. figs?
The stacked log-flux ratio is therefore 0.433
